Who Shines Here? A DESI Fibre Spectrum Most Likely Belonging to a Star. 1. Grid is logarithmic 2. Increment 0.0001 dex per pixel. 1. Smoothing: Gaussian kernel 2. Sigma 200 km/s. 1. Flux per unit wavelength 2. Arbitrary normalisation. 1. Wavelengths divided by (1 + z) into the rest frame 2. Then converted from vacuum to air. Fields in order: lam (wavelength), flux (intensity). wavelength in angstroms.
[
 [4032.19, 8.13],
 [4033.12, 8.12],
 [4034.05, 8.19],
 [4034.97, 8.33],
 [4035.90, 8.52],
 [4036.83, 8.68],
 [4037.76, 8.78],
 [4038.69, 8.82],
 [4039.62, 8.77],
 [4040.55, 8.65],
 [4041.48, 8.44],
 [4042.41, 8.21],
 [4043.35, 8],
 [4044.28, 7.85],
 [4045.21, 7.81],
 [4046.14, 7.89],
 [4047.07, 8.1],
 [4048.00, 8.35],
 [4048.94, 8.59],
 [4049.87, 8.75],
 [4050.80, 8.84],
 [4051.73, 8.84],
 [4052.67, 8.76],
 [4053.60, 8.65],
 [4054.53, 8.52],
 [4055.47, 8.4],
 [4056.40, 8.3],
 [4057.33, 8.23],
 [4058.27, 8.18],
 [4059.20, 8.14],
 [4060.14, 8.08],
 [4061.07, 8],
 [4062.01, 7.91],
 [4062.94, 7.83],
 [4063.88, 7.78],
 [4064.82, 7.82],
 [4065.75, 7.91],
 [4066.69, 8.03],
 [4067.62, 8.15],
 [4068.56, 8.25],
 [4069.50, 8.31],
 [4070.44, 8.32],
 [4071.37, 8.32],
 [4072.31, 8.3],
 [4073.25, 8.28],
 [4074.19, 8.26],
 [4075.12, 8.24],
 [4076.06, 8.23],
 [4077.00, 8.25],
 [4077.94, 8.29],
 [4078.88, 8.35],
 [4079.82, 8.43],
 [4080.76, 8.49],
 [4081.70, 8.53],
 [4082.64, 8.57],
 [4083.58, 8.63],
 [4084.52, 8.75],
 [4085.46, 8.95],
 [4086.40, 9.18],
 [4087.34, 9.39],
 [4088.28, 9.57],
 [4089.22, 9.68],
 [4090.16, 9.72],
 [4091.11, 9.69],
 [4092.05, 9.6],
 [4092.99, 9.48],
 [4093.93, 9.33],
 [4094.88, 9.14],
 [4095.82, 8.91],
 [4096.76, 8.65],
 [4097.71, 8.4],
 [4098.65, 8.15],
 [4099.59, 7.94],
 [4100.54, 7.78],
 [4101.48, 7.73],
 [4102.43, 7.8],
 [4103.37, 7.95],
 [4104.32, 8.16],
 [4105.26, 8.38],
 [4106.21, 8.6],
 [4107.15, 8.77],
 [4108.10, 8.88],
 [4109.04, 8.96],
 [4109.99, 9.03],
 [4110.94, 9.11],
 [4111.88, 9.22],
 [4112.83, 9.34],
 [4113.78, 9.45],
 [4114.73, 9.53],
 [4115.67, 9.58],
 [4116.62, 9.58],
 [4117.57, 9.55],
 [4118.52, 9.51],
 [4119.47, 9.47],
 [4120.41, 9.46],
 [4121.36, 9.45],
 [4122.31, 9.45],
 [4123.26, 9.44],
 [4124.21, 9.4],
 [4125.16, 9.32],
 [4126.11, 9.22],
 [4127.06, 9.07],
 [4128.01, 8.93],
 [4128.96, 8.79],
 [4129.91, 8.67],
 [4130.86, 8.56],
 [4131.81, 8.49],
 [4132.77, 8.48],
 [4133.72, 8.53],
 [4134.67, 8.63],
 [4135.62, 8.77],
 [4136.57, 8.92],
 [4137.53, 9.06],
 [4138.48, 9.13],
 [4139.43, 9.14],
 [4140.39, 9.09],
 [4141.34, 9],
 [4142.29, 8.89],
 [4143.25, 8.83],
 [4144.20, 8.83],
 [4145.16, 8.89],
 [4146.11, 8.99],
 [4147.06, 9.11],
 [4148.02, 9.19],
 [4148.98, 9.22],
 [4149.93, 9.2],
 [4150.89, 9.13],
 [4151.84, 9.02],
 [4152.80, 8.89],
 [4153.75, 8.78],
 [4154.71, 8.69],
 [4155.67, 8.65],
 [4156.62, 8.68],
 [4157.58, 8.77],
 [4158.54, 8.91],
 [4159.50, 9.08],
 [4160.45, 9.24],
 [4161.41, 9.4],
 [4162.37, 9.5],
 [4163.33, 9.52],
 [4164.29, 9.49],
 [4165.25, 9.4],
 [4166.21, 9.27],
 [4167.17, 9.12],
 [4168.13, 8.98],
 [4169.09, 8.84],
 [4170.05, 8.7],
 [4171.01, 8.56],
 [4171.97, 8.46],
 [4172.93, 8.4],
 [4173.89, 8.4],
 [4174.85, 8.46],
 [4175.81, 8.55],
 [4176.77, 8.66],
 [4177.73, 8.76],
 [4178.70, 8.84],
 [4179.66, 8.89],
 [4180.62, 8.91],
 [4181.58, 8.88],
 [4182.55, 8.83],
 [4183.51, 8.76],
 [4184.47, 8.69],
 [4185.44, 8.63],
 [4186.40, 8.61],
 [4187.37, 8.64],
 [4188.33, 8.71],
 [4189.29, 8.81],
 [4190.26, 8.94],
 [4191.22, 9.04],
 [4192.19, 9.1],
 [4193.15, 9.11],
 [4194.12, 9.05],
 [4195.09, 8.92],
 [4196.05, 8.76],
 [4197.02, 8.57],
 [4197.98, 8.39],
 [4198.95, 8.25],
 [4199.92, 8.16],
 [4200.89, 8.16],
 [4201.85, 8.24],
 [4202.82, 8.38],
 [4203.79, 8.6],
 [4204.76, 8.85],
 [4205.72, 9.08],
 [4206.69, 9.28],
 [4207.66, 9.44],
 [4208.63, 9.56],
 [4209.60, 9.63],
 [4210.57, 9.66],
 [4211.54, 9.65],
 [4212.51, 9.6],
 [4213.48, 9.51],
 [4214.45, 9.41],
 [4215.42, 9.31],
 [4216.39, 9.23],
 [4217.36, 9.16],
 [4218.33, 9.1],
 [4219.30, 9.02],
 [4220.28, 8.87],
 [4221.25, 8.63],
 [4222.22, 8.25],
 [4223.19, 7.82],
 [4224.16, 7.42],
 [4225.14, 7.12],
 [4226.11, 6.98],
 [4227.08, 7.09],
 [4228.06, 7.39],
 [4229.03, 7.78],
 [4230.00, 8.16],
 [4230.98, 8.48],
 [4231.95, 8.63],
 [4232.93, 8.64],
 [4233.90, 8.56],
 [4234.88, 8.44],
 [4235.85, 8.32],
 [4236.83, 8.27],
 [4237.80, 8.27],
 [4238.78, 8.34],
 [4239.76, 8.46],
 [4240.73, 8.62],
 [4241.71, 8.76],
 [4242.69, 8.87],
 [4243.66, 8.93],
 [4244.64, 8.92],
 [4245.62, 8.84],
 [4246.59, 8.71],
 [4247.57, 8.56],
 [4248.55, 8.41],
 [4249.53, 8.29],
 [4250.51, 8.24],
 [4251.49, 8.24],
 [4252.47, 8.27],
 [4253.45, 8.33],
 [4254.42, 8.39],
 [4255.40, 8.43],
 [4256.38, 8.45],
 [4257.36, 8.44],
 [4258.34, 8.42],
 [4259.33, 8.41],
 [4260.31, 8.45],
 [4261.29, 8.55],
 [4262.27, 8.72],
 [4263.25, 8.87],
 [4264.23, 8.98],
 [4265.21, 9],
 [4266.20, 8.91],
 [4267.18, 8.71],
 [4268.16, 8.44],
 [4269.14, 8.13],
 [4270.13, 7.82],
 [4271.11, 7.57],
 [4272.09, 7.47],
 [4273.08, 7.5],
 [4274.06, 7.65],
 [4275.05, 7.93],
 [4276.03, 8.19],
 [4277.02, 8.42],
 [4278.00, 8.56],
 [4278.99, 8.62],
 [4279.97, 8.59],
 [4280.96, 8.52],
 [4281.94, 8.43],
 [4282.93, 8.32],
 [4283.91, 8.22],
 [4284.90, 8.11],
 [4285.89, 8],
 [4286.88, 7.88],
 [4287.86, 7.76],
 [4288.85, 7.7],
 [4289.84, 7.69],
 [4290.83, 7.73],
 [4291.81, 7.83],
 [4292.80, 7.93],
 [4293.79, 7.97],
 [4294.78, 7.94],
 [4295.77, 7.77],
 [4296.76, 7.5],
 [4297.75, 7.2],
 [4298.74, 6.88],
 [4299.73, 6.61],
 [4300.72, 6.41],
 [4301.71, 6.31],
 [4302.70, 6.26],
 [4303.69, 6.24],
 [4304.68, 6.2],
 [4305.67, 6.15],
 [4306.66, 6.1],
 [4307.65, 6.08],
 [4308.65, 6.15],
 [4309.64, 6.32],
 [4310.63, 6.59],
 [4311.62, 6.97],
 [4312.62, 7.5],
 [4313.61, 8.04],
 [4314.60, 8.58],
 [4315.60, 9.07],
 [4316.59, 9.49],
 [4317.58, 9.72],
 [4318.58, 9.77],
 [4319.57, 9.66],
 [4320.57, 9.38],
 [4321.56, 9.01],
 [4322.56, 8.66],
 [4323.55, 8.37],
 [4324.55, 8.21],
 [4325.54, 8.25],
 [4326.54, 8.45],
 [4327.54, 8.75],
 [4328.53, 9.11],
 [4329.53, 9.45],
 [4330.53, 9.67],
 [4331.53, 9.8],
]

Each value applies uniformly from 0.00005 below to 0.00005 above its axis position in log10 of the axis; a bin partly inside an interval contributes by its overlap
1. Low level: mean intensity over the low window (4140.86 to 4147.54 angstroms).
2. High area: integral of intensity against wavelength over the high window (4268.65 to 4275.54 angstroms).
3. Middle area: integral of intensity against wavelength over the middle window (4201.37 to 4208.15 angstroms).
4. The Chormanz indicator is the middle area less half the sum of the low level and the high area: 29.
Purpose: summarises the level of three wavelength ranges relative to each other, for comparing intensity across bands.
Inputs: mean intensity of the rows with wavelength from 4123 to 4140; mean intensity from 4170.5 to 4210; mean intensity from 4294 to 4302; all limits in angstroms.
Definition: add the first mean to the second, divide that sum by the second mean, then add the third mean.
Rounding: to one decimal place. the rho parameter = 9.1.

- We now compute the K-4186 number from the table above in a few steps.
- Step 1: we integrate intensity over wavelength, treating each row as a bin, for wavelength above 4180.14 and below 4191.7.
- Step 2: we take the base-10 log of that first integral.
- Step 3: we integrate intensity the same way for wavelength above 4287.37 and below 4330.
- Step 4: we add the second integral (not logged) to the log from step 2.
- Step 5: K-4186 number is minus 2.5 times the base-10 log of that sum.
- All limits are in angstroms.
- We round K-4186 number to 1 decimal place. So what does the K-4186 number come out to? -6.3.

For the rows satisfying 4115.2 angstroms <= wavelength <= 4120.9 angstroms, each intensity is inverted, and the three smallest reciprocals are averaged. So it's 0.104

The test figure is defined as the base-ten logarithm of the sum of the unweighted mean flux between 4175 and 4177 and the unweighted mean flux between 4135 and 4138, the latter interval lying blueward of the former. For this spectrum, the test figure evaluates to 1.24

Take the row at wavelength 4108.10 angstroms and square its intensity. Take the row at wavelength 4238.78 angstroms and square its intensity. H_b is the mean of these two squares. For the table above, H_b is 74.2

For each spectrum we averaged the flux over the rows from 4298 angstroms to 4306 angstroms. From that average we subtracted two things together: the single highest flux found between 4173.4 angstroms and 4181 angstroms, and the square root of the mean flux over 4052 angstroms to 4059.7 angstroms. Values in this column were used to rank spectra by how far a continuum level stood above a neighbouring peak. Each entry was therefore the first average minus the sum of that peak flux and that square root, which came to -5.4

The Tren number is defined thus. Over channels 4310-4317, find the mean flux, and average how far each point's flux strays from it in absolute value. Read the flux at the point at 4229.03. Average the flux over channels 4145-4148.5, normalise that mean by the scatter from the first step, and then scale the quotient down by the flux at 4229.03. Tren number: 1.3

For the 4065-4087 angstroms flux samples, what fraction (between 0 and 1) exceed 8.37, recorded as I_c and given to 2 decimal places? 0.35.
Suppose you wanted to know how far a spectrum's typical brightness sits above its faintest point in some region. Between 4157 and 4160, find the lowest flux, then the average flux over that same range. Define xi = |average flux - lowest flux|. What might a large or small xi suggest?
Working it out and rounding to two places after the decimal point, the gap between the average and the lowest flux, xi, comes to 0.15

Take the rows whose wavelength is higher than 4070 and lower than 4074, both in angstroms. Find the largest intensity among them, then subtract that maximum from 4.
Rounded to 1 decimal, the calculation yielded -4.3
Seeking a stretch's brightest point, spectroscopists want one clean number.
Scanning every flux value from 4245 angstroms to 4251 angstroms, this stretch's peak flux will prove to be 8.84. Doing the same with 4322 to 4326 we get 8.66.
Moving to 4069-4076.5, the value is 8.32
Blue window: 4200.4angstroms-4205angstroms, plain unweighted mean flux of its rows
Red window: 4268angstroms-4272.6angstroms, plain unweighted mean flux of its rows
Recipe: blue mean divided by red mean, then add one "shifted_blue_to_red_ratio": 2.07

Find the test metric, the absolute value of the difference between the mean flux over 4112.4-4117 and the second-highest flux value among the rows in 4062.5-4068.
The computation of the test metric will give 1.5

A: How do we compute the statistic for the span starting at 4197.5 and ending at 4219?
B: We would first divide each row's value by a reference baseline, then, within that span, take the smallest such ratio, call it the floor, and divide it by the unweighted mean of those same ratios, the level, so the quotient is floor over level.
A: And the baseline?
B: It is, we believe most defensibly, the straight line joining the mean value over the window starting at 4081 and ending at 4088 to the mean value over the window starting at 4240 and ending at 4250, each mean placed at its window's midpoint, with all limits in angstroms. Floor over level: 0.903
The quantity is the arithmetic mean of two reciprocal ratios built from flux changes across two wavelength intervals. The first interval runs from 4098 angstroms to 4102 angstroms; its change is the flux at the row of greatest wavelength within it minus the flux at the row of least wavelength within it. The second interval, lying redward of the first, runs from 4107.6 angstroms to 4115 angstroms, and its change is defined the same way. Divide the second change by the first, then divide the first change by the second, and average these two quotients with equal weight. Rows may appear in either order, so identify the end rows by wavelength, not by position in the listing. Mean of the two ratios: -1.1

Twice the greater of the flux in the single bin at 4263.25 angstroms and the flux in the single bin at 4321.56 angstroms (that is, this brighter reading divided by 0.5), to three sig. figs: 18.0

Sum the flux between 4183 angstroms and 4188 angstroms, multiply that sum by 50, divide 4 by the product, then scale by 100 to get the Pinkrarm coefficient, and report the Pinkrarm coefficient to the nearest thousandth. 0.185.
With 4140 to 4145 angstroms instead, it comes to 0.179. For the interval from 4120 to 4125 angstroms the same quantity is 0.169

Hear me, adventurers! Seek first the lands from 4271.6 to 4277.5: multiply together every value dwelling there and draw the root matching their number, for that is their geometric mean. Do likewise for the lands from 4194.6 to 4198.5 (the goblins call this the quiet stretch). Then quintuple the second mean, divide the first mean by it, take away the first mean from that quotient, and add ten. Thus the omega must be 2.3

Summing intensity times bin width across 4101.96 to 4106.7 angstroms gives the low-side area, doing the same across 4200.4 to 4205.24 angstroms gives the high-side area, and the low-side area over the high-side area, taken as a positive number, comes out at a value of 0.95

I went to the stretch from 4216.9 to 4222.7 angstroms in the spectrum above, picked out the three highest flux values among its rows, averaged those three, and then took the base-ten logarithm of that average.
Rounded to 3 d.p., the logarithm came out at 0.959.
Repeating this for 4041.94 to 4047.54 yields 0.909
